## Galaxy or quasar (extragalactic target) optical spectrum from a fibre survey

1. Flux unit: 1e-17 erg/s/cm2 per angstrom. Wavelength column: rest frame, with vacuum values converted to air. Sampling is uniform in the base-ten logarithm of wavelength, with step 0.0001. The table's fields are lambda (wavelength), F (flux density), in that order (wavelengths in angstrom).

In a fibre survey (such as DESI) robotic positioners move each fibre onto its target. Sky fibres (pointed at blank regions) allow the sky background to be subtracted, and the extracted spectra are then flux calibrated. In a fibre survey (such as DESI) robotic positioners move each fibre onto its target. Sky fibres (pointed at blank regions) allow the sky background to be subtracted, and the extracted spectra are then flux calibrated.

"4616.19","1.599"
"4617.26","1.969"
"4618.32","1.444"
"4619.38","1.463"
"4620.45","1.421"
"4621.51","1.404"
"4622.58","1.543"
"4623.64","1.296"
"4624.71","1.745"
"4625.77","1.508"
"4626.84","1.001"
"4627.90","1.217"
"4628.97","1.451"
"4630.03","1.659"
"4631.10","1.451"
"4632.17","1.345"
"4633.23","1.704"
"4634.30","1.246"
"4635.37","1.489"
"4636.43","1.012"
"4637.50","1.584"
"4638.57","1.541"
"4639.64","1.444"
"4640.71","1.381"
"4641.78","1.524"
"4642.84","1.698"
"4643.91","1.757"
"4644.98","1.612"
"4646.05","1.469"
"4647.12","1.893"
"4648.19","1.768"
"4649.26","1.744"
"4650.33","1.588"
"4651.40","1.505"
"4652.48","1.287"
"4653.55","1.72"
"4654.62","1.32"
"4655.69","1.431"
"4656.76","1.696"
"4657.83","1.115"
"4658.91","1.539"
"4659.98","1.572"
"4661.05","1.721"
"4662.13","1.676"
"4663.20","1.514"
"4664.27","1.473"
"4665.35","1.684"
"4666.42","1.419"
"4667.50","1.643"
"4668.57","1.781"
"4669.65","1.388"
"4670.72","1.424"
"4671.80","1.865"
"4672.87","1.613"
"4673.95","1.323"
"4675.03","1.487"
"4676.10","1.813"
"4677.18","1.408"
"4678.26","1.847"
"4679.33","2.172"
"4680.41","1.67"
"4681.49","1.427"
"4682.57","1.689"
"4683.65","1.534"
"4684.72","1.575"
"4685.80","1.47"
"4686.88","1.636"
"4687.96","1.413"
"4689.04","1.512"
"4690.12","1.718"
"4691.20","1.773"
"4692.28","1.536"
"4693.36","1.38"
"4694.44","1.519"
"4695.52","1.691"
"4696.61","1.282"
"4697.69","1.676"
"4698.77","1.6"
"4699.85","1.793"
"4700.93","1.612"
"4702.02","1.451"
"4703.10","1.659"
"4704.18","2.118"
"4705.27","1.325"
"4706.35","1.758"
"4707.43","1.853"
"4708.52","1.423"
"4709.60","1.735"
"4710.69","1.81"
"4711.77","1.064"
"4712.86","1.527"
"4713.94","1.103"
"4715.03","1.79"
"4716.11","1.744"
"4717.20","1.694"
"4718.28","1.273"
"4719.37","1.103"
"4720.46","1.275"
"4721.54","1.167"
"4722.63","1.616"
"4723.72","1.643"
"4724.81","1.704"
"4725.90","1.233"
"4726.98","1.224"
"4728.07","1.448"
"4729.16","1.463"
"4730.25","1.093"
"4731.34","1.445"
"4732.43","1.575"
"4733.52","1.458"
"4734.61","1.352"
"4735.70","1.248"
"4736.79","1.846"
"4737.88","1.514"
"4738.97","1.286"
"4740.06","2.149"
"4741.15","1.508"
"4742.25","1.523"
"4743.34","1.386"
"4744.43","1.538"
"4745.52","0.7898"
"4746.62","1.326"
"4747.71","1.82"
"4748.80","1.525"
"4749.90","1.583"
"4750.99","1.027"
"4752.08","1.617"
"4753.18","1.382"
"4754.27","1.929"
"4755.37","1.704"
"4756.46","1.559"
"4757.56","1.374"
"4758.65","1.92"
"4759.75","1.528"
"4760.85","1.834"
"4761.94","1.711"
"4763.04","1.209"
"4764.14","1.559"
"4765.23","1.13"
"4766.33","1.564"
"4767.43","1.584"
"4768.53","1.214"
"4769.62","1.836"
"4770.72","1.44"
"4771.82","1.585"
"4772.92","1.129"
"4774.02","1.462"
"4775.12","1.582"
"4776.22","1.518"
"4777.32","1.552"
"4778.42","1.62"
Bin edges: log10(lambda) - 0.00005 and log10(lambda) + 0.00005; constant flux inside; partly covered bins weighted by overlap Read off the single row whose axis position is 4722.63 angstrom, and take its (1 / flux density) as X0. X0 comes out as 0.62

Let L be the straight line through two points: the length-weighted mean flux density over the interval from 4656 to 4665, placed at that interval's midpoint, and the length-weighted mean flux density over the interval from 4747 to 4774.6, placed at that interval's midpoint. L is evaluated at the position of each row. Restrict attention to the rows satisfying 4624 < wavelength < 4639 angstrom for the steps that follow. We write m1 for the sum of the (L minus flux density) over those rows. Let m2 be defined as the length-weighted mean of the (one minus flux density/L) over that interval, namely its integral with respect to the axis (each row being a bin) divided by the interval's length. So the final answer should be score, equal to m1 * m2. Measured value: 0.125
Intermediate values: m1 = 1.6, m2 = 0.077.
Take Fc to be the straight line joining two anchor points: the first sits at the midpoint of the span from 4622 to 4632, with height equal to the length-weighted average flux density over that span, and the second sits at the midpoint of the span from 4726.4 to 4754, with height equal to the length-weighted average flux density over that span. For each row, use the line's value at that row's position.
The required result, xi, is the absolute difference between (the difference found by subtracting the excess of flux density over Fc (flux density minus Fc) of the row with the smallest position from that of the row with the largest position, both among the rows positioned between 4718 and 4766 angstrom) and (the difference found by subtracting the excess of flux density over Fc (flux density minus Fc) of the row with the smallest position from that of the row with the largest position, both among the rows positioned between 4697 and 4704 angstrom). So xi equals 0.1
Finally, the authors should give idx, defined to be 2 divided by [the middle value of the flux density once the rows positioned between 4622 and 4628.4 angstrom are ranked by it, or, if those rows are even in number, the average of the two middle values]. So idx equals 1.43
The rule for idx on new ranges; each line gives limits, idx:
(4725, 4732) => 1.49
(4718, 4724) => 1.57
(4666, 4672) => 1.30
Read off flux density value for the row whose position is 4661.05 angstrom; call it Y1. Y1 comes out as 1.721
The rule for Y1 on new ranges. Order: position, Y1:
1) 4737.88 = 1.514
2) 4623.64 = 1.296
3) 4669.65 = 1.388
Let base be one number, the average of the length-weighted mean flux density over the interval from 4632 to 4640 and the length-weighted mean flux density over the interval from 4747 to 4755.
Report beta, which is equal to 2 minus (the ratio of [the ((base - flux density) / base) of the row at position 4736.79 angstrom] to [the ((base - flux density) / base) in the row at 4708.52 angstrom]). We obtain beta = 7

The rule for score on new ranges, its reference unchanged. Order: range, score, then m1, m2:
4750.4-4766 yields 0.000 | -0.1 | -0.005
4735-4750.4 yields 0.007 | 0.4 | 0.019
